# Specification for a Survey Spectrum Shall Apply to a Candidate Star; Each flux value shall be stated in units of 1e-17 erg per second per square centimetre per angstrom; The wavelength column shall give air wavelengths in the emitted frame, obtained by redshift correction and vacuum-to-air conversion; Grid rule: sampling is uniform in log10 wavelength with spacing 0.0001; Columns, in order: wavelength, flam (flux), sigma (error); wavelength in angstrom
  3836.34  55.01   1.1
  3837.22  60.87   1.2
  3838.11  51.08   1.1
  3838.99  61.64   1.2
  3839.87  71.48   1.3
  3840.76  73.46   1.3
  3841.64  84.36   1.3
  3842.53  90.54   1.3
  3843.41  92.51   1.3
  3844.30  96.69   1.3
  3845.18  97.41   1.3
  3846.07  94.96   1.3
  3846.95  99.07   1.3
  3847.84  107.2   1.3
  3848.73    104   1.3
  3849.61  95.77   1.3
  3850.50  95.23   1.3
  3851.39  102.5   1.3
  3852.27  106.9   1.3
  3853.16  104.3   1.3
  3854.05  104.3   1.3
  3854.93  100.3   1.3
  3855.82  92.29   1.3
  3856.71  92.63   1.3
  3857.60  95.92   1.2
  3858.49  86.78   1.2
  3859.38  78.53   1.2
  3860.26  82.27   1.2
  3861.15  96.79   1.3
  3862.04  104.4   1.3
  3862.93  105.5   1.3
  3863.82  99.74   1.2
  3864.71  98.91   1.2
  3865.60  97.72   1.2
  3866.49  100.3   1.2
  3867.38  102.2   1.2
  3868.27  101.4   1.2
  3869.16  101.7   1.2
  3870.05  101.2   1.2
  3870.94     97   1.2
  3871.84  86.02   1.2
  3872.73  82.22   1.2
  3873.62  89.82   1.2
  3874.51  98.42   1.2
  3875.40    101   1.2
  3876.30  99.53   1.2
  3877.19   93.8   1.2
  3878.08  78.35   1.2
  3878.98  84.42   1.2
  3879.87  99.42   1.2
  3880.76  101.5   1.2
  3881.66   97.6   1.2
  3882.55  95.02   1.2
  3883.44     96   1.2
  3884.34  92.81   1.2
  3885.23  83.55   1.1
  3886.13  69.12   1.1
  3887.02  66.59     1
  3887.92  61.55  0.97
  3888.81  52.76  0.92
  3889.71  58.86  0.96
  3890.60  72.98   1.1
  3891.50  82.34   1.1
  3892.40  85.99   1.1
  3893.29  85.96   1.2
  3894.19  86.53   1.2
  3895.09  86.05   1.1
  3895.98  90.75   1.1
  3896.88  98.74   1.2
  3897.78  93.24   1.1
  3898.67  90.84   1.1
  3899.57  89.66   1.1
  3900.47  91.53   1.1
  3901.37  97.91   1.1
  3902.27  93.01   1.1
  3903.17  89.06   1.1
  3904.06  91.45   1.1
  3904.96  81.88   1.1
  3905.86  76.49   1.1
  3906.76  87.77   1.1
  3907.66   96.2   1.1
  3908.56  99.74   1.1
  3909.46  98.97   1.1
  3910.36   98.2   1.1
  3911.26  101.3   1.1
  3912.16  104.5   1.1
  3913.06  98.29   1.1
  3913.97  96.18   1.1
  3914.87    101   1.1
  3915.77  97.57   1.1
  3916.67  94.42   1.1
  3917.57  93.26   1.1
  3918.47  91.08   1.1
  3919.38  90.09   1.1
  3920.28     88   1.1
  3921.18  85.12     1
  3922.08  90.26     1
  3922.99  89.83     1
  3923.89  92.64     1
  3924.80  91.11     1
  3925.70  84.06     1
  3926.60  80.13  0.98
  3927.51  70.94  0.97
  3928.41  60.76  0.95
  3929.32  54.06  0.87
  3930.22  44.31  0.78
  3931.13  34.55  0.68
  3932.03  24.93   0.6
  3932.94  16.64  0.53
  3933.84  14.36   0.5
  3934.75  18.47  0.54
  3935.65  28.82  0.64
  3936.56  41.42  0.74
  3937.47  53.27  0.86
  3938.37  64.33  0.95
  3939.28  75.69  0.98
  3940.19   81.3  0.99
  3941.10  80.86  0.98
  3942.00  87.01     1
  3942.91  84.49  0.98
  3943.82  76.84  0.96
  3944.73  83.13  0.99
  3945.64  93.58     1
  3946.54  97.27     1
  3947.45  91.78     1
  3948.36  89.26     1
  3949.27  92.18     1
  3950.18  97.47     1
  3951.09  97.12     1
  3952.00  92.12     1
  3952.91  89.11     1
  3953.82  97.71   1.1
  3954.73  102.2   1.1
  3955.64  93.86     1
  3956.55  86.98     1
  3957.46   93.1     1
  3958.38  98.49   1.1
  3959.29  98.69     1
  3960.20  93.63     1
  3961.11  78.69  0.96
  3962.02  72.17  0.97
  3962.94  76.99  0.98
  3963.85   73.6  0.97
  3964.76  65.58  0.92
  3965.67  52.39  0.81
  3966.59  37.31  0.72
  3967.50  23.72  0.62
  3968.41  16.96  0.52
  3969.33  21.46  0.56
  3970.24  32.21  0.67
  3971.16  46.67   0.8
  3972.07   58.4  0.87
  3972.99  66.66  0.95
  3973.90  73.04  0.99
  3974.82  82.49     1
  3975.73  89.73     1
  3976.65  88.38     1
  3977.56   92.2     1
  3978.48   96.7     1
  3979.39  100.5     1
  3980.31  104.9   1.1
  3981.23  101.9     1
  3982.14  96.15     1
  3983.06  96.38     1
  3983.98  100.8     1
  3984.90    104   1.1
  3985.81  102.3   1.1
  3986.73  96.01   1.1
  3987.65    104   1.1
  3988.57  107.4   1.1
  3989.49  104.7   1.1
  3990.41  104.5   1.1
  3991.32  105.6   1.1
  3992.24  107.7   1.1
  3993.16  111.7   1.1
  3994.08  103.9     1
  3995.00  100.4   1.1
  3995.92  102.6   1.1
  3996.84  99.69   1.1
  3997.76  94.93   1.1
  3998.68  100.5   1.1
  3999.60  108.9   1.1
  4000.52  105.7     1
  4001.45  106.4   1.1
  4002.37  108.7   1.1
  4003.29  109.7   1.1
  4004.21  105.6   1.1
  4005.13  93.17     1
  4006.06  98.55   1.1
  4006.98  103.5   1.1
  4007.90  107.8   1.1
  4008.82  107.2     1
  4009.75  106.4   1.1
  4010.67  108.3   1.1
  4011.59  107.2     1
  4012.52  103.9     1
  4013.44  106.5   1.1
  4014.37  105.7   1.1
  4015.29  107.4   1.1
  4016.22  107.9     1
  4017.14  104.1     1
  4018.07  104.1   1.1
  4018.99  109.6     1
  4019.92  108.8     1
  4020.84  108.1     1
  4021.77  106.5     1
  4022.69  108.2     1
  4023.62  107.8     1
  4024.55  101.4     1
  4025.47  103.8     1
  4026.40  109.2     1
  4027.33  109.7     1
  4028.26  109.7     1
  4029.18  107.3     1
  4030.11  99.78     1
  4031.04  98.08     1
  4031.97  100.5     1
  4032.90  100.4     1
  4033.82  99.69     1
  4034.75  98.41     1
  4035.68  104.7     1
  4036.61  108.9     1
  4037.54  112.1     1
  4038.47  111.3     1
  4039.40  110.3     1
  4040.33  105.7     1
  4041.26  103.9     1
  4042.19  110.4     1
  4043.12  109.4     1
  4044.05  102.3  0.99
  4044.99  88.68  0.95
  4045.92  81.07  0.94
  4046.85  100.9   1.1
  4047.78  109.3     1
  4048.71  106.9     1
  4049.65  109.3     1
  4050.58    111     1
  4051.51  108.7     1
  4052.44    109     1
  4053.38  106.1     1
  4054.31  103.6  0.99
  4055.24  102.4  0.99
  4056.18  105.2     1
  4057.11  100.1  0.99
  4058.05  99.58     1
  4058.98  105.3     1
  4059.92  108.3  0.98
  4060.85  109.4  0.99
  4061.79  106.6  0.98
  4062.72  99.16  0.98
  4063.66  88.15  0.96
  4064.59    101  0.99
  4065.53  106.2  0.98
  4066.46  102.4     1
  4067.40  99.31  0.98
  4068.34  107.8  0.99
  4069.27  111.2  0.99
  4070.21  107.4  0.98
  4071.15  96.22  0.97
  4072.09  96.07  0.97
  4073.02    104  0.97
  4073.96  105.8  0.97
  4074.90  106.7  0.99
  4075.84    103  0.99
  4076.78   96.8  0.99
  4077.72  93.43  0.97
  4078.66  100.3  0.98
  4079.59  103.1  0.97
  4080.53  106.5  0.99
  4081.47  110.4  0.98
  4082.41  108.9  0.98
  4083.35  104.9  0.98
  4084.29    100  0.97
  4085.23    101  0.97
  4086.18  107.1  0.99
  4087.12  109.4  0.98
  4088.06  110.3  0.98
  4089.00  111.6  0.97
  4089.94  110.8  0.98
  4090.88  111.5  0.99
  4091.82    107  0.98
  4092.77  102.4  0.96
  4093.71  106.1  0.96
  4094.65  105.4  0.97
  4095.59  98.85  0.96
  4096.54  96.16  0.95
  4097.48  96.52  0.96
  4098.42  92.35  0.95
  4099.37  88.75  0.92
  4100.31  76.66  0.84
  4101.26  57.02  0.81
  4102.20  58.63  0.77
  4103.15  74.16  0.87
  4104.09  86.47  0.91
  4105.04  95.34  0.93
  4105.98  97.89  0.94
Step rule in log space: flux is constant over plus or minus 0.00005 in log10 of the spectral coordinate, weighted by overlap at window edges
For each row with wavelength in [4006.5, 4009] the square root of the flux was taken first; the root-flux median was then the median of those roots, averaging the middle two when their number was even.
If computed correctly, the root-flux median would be 10.4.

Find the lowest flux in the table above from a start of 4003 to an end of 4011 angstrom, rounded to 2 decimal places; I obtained 93.17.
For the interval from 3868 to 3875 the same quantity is 82.22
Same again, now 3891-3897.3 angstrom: 82.34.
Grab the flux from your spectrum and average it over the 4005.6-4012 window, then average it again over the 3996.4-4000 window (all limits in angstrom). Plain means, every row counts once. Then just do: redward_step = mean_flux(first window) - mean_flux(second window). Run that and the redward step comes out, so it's 5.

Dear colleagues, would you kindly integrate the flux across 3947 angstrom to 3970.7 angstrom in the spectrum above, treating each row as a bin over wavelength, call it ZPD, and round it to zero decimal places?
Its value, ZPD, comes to 1790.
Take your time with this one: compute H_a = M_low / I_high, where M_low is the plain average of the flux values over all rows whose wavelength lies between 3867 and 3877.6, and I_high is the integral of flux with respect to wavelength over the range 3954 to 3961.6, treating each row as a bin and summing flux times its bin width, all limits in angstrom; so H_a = 0.14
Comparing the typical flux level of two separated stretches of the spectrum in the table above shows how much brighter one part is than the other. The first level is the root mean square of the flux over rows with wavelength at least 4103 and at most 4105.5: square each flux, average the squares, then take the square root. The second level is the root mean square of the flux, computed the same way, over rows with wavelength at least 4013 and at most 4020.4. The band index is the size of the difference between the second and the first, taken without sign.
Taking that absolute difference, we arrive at 21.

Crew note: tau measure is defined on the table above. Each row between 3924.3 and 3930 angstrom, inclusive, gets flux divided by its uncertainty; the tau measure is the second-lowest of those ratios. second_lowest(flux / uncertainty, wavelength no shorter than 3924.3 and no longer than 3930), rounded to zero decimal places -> 64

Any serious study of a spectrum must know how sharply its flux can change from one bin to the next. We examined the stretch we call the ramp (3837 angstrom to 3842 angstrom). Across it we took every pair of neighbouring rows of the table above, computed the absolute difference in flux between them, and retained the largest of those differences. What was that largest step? 11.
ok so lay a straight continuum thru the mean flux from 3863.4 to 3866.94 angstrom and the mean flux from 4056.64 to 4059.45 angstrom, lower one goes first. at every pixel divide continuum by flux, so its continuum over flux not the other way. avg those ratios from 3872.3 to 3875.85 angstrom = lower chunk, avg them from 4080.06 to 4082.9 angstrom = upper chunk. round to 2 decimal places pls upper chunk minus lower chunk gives -0.14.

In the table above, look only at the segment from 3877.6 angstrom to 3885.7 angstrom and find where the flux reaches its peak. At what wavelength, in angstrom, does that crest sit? 3880.76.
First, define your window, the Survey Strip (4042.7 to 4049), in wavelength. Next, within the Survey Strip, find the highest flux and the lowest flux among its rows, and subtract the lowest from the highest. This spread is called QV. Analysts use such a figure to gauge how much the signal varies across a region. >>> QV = 28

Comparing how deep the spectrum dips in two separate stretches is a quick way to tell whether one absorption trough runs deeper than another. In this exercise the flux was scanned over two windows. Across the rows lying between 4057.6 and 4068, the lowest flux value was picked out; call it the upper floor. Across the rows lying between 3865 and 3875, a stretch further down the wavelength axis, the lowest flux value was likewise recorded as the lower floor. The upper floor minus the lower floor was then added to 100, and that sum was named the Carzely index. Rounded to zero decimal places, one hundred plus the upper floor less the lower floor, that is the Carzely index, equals 106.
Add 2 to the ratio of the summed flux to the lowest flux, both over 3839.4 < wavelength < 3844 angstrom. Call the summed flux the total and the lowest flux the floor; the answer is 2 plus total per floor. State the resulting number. 7.77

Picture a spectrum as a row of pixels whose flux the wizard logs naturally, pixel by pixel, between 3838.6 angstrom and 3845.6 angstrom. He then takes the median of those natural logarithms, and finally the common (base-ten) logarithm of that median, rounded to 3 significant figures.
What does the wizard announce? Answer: 0.650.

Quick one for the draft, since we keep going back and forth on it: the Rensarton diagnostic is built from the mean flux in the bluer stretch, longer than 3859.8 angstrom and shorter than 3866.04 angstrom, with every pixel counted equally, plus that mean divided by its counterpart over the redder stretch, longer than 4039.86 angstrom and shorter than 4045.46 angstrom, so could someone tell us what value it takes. 98.9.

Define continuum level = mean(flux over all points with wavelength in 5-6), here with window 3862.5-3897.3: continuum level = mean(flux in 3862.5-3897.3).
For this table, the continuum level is 89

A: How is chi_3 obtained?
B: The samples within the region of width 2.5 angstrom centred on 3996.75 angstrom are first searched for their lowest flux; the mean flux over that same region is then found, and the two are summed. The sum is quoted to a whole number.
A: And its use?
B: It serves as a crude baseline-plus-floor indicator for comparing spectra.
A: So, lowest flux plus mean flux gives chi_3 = 194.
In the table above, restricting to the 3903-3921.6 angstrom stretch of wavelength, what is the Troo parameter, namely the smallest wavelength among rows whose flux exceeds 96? 3907.66 angstrom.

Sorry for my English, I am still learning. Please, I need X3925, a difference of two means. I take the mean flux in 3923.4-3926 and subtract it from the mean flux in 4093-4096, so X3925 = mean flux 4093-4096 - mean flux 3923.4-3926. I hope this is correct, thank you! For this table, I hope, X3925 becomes 14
